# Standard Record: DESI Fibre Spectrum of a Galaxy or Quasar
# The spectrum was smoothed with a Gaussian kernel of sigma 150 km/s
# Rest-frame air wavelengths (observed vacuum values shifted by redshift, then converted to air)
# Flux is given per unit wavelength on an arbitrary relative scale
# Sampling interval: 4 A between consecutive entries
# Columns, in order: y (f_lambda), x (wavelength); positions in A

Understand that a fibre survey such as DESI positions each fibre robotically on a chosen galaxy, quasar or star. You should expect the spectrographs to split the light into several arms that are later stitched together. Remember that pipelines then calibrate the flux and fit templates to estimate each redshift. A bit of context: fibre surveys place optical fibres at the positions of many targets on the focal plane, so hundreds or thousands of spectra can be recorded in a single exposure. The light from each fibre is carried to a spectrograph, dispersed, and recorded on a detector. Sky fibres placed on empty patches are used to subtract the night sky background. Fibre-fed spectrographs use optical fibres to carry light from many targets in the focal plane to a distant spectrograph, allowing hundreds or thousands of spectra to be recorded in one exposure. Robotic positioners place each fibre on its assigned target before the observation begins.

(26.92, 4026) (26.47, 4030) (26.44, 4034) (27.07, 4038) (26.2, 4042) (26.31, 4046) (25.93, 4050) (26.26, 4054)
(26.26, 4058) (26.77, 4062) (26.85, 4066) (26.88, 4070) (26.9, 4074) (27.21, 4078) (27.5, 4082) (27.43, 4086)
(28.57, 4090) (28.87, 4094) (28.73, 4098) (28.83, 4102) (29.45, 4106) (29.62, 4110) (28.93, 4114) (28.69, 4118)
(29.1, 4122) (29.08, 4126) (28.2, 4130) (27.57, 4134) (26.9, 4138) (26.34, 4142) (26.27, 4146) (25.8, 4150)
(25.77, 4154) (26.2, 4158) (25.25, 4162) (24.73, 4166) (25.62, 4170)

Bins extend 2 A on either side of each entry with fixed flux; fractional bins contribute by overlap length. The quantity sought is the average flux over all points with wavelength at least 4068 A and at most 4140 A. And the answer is 28.2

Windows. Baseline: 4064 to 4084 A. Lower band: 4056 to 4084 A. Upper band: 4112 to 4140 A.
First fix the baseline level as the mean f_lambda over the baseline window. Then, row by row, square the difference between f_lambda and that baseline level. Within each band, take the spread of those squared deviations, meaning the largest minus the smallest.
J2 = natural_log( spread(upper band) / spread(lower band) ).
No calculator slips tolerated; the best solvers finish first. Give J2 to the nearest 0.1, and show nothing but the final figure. 1.9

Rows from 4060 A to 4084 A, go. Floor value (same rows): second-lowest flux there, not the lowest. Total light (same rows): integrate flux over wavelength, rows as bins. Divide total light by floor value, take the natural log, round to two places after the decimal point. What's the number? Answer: 3.18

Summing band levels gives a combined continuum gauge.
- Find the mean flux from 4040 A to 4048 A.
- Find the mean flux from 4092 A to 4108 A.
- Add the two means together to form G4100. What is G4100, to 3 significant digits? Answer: 55.2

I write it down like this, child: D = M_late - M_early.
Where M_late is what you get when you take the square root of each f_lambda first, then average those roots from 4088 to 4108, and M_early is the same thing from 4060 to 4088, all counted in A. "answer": 0.17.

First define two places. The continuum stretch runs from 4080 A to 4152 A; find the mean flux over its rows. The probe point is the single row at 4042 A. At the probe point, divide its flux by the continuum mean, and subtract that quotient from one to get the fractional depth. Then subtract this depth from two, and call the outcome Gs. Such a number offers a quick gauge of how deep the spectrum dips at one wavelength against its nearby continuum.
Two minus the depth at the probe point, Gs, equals 1.93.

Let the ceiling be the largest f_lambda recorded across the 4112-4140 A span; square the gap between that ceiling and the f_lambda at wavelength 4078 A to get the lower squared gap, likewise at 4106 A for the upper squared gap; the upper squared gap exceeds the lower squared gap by -3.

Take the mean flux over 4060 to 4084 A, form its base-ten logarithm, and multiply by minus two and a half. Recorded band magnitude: -3.58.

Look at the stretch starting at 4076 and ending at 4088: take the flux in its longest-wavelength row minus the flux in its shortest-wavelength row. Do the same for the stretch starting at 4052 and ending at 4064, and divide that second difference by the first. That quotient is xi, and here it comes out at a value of 2.3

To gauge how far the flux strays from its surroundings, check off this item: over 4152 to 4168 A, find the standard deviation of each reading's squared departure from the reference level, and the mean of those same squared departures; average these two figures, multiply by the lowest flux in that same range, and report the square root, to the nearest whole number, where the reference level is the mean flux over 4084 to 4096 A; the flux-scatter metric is 12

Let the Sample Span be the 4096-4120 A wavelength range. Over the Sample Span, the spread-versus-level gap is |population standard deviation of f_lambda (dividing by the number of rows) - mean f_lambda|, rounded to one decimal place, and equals 28.7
